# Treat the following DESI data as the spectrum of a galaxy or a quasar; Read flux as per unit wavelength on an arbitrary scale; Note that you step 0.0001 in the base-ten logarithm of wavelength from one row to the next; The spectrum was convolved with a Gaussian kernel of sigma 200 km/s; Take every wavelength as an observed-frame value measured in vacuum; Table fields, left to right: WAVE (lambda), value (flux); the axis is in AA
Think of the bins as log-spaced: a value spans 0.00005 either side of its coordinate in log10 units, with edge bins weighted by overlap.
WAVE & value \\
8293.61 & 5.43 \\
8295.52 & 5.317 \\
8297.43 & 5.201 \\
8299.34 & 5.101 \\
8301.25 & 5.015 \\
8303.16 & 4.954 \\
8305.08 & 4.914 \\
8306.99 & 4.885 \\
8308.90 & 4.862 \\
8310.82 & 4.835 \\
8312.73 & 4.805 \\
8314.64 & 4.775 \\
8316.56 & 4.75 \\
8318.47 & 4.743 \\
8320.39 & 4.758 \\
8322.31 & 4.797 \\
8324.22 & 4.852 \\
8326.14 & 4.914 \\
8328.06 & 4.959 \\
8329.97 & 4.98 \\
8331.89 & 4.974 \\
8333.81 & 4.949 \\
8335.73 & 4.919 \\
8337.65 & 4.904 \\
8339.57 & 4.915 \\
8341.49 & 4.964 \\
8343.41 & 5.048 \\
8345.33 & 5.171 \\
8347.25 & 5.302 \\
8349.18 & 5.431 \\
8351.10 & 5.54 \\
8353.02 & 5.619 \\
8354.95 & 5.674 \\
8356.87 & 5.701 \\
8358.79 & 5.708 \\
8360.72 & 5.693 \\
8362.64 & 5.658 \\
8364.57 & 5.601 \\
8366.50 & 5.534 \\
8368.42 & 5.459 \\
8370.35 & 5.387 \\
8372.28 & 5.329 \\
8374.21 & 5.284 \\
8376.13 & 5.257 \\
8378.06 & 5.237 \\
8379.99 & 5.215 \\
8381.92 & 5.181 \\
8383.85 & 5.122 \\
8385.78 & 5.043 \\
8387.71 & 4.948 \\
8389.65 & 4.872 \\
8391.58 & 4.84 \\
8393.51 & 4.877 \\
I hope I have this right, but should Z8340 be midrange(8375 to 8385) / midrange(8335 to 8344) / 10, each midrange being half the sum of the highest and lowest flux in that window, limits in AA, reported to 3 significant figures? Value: 0.104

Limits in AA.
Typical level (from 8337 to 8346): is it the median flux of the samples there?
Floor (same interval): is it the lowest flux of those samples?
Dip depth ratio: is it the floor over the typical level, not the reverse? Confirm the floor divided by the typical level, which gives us 0.988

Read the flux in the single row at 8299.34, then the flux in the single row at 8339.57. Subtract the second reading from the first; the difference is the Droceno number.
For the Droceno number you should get 0.2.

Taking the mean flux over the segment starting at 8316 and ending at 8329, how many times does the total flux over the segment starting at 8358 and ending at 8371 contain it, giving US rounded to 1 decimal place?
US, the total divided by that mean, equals 8.1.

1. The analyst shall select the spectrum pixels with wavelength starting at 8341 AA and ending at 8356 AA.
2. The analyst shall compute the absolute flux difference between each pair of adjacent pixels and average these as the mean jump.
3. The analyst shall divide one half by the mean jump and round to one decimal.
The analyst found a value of 4.9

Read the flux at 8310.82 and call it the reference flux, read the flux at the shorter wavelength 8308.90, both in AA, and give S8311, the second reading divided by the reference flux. 1.01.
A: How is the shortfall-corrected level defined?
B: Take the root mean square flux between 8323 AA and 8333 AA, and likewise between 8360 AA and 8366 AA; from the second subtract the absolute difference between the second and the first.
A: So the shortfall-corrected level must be 4.94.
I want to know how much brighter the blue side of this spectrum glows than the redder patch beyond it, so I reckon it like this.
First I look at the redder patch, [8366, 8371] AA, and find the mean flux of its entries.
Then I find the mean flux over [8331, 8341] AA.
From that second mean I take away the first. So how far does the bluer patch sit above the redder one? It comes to -0.53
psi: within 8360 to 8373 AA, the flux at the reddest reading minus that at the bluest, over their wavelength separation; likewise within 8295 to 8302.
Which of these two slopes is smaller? -0.053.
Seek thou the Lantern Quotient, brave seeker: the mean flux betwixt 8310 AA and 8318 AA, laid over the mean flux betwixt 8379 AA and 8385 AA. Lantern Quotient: 0.93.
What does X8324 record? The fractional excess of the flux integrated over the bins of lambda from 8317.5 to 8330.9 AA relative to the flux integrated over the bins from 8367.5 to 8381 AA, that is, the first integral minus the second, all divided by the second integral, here -0.09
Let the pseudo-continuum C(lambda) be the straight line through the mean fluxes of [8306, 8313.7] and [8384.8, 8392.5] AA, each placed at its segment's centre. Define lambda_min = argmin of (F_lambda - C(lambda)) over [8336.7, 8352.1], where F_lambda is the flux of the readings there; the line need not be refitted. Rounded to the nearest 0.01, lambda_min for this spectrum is 8337.65 AA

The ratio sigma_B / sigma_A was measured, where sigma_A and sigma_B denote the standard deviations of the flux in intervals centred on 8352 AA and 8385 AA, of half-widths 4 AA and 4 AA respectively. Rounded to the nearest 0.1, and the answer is 1.0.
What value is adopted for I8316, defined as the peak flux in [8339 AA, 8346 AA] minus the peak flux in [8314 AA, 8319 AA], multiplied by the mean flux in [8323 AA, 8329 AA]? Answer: 1.9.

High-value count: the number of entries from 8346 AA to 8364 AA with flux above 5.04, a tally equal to 9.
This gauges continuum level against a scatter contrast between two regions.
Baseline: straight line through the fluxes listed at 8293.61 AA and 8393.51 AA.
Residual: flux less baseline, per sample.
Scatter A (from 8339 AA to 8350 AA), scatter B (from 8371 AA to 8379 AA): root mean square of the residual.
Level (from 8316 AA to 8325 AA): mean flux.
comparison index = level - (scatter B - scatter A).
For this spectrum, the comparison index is 4.68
